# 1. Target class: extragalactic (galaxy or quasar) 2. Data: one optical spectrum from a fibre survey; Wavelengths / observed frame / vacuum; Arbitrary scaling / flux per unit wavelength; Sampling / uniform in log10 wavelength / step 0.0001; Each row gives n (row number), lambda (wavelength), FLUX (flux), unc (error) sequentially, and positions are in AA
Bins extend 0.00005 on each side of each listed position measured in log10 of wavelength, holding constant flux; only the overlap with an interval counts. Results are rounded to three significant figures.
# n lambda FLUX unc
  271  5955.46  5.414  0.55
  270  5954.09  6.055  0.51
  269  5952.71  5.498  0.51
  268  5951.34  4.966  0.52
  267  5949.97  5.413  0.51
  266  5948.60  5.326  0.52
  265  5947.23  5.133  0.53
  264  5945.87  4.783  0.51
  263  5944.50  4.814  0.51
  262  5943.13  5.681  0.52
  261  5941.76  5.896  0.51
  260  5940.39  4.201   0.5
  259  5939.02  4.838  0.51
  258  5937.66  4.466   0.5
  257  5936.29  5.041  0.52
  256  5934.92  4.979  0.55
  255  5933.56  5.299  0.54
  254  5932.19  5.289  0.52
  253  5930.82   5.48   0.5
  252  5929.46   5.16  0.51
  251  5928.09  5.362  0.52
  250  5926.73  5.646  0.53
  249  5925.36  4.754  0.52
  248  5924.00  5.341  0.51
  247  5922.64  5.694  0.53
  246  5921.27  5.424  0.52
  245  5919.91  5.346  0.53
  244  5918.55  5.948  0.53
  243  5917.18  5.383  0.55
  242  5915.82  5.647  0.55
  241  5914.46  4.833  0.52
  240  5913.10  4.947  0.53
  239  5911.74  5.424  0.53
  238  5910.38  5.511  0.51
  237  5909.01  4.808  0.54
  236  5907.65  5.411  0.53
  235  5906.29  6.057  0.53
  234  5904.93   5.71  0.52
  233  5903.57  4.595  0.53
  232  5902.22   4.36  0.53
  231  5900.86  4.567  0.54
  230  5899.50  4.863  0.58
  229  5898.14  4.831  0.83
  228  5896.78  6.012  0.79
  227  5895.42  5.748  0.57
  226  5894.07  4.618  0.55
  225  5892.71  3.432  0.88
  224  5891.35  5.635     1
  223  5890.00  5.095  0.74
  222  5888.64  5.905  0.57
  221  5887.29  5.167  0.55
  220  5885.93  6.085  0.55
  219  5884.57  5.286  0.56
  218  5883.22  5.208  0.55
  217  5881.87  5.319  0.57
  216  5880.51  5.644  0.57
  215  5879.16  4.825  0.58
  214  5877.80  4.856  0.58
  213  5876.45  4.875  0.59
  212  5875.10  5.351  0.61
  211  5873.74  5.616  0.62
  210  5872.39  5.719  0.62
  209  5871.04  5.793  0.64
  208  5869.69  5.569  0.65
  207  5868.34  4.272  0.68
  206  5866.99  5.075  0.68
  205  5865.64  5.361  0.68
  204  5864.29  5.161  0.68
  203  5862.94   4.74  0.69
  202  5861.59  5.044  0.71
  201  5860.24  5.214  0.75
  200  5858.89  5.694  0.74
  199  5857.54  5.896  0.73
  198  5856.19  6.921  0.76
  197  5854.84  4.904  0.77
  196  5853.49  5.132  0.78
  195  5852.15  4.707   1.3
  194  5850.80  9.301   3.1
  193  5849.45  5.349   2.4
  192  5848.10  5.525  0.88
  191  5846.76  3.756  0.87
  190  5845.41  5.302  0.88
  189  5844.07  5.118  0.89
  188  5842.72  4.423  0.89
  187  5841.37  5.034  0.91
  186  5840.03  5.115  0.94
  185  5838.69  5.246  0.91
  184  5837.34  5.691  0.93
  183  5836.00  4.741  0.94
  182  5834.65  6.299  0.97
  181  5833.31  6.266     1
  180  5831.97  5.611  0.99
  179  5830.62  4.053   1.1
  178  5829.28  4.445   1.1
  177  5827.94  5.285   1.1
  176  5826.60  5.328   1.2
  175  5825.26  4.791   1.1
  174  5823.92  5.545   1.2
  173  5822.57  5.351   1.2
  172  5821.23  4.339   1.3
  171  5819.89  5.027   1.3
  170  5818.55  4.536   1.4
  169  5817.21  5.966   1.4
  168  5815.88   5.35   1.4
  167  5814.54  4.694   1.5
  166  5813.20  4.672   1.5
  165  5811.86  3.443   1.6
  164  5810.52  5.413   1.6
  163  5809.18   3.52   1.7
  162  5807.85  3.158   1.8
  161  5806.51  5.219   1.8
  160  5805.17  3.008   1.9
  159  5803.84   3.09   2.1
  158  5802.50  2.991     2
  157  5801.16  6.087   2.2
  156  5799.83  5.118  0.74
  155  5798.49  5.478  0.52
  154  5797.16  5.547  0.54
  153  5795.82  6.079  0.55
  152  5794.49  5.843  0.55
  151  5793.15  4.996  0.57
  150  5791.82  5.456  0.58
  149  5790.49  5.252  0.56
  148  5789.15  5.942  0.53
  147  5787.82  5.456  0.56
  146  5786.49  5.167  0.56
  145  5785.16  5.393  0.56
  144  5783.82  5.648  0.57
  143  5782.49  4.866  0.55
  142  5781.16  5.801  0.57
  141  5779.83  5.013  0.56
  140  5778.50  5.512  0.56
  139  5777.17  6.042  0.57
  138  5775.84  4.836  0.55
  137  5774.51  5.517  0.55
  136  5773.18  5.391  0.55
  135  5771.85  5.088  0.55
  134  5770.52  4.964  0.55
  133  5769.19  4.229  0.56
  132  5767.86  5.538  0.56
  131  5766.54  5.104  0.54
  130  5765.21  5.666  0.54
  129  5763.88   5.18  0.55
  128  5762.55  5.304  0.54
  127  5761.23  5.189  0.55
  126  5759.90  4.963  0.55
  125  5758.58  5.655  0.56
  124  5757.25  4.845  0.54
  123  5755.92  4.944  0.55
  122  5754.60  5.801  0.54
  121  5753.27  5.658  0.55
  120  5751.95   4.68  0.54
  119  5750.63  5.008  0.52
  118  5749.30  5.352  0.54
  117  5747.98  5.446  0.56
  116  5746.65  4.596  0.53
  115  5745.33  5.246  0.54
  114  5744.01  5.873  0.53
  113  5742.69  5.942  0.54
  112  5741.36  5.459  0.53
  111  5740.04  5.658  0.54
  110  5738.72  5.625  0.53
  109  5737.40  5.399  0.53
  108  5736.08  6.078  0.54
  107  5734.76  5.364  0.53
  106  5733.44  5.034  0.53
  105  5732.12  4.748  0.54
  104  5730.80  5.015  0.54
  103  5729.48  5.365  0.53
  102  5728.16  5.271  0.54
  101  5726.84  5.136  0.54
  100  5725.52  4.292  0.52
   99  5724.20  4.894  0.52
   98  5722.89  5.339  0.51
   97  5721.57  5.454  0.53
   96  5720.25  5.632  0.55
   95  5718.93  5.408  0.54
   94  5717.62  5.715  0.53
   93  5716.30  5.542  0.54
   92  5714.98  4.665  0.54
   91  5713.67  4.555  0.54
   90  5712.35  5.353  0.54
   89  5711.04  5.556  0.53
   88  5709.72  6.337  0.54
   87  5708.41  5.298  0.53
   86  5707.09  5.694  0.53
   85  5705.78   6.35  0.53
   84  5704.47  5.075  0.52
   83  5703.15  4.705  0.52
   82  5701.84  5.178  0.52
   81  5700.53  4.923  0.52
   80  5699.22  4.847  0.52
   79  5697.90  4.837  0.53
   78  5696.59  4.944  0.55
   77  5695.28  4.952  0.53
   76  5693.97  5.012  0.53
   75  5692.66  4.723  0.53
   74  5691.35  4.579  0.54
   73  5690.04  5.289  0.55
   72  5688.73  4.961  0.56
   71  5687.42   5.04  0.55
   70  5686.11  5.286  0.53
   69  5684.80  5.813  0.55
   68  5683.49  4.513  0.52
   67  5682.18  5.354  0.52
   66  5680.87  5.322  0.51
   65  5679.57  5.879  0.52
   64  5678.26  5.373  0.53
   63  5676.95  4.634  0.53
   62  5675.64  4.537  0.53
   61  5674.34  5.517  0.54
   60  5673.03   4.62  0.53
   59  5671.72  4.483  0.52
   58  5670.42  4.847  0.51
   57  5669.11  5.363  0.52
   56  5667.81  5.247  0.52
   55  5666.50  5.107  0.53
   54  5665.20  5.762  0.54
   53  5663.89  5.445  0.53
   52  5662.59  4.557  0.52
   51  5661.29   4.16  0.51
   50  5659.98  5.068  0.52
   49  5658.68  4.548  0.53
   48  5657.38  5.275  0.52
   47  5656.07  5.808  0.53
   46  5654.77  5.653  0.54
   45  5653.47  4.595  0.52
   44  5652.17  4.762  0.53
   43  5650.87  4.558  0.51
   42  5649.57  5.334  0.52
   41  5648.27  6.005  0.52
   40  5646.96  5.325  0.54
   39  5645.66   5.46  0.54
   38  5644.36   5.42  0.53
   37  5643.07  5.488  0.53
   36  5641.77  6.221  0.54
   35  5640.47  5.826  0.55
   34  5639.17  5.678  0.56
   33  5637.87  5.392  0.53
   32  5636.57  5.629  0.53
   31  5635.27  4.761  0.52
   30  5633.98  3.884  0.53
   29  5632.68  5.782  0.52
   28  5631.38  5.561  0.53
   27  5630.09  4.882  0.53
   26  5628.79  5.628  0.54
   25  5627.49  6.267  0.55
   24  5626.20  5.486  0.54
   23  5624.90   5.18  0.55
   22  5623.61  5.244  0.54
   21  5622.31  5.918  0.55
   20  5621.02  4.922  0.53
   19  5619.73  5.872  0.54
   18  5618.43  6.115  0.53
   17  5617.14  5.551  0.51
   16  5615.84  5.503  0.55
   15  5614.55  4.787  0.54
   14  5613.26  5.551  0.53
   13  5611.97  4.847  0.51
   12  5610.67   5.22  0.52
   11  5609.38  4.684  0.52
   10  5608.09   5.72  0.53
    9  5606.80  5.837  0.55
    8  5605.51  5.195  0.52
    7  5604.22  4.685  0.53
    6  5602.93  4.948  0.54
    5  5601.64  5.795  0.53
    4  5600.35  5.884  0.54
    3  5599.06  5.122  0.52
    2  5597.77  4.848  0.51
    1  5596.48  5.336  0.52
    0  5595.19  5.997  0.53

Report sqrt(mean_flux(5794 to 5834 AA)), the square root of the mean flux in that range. 2.20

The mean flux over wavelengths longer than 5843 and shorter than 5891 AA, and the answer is 5.39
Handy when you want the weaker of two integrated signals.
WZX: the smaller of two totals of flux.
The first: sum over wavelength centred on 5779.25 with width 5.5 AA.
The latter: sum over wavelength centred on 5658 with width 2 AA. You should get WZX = 10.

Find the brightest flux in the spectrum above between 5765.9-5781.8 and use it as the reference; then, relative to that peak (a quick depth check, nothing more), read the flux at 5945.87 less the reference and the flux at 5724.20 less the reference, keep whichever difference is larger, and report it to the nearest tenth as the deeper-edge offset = -1.1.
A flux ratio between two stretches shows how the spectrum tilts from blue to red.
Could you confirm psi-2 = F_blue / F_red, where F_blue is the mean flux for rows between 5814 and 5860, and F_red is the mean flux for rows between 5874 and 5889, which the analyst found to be 1.00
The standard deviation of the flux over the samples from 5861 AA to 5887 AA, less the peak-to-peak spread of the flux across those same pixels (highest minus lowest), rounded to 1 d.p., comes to -1.4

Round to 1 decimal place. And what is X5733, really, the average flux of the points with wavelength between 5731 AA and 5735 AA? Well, 5.0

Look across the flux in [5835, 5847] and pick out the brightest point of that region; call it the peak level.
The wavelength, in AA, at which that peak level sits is 5837.34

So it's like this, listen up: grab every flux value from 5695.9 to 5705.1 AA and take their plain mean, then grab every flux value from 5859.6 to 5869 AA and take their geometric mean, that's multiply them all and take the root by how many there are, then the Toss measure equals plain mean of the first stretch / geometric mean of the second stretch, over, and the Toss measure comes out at 0.992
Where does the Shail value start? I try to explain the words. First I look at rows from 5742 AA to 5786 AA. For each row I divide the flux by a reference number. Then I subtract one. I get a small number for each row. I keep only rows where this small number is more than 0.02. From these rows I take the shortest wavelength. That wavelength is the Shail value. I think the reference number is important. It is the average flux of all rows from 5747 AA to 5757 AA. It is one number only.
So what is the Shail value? 5742.69 AA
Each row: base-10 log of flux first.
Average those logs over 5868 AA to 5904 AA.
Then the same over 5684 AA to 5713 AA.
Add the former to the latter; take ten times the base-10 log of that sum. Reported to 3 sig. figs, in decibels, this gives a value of 1.54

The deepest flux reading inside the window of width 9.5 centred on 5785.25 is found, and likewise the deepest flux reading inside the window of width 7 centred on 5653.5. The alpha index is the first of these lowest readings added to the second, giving 9.42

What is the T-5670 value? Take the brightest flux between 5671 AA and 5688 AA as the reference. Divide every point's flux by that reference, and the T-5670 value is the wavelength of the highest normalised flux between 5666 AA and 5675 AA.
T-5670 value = 5674.34 AA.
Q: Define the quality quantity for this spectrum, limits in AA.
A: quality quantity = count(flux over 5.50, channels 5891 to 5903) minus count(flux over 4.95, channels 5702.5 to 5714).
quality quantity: -4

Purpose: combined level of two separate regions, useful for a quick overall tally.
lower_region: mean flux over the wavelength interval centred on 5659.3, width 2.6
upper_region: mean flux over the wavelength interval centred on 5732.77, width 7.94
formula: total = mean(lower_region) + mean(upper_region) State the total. 10.1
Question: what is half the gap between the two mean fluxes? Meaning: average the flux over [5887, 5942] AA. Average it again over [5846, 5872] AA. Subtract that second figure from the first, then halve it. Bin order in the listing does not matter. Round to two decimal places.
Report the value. -0.13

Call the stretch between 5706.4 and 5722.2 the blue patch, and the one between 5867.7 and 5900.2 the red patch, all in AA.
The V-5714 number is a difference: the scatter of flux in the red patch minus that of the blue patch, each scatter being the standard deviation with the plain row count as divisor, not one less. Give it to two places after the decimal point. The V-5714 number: 0.15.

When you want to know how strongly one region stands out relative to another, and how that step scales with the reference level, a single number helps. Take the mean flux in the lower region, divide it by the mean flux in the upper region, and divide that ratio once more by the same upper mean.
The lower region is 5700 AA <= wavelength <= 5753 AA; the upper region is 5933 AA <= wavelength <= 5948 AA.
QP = 0.211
